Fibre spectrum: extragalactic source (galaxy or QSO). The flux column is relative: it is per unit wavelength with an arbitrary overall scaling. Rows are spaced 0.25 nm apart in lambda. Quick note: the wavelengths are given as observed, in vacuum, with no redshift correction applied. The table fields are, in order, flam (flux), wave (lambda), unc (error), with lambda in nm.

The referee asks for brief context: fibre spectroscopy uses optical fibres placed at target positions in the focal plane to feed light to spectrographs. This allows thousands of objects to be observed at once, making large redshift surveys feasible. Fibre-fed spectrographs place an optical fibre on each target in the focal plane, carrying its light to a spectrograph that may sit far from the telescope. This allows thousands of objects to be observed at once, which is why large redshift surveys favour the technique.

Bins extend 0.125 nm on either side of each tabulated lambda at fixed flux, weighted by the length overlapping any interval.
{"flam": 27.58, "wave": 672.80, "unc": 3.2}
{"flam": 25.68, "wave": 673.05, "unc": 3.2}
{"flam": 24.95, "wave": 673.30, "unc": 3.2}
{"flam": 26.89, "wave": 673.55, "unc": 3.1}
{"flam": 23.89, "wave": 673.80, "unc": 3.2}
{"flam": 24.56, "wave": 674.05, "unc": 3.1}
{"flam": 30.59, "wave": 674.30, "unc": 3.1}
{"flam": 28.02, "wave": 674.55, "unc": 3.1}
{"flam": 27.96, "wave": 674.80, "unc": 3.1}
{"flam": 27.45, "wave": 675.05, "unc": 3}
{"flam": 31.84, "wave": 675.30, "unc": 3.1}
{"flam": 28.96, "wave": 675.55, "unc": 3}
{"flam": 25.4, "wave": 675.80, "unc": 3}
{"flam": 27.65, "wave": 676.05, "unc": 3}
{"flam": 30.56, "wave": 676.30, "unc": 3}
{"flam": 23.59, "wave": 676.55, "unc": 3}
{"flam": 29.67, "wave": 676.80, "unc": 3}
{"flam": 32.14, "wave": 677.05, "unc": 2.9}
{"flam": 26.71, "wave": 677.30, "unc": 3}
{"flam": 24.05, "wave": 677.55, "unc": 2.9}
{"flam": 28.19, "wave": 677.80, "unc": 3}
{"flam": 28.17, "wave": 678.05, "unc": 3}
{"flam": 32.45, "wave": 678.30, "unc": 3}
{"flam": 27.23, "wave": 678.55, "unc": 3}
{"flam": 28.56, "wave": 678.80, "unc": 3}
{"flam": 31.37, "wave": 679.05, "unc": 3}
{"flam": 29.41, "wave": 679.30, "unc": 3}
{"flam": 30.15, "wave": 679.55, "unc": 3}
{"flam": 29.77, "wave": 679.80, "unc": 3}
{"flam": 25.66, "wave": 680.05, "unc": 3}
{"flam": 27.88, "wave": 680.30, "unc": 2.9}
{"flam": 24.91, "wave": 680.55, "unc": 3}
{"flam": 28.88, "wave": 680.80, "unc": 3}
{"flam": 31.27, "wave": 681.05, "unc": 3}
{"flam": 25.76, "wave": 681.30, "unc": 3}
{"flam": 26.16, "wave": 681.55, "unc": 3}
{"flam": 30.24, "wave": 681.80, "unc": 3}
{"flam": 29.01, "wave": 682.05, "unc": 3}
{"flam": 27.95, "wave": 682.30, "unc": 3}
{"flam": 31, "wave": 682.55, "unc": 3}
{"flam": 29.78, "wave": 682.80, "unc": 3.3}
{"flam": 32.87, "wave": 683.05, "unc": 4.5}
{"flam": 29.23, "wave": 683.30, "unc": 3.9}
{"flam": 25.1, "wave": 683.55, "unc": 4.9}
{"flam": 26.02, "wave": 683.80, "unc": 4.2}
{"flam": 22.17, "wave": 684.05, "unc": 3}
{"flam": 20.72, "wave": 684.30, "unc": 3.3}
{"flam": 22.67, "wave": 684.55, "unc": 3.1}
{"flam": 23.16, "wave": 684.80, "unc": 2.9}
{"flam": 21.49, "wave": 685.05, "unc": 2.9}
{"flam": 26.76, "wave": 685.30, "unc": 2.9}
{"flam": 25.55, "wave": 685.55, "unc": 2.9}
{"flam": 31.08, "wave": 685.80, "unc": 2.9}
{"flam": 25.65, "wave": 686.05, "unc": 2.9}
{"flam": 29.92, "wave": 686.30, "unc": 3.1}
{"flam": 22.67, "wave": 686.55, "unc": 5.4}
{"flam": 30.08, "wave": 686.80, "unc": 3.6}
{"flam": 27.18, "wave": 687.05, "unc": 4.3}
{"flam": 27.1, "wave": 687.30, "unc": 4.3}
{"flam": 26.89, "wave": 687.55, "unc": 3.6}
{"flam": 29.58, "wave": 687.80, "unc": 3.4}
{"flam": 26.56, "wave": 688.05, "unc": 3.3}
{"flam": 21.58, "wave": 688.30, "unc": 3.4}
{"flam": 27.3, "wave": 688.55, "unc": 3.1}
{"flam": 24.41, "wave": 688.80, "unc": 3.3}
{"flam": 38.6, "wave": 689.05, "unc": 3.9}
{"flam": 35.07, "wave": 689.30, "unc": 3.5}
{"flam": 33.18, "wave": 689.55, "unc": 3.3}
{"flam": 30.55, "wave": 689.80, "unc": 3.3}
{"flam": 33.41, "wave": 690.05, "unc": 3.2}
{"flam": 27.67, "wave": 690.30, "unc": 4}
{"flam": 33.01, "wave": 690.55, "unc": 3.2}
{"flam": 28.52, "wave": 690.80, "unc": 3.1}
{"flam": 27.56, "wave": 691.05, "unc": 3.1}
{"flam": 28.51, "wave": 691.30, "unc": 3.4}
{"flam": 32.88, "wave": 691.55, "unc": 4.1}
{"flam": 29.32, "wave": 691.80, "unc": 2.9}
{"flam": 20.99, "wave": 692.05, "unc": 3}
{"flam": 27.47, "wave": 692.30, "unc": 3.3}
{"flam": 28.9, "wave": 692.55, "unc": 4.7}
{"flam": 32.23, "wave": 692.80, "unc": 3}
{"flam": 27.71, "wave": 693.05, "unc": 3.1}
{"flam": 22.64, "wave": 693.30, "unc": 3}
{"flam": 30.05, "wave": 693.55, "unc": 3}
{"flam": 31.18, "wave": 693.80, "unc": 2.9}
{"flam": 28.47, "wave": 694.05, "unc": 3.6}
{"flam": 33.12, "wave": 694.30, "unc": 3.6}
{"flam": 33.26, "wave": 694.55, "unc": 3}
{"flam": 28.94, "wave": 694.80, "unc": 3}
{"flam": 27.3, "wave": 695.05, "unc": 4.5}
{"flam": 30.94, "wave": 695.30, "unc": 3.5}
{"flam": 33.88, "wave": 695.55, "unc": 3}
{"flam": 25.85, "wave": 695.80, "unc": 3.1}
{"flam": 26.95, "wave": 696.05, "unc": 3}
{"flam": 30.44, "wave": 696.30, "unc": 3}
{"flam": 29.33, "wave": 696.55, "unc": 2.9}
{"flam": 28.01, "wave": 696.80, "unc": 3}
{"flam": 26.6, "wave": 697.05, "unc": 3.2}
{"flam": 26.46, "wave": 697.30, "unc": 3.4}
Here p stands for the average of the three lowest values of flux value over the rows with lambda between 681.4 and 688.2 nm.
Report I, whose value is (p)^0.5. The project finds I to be 4.63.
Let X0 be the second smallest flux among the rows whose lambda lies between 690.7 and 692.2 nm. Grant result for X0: 27.56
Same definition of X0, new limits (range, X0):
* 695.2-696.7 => 26.95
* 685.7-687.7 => 25.65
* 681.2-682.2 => 26.16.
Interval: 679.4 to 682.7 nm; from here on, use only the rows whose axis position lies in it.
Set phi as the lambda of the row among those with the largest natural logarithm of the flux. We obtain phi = 681.05 nm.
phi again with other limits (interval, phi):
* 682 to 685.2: 683.05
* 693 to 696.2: 695.55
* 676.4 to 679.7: 678.30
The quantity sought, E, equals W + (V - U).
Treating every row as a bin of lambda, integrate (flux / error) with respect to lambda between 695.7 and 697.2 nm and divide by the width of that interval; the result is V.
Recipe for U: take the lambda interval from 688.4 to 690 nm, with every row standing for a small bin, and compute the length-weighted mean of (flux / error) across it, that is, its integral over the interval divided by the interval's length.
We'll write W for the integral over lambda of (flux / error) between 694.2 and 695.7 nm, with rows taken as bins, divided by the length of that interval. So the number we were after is 9.3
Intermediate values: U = 9.2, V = 9.20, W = 9.34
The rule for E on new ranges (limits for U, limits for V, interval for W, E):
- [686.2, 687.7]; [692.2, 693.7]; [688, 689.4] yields 10.0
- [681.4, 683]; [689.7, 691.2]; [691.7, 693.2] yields 8.3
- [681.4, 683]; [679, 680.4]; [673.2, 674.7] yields 8.8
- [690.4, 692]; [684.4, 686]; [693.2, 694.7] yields 9.0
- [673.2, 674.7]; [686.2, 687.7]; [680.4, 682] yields 7.9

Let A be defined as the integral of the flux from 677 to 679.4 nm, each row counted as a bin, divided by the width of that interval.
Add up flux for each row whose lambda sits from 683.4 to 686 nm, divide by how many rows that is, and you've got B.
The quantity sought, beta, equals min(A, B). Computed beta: 24.5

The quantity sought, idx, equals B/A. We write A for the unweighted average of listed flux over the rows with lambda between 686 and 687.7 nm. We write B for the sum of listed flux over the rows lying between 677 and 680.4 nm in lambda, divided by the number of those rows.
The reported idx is 1.06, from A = 27.1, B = 28.7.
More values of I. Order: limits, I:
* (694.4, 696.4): 5.17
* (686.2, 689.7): 4.78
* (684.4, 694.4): 4.62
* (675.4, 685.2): 4.63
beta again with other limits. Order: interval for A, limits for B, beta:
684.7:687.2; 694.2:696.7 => 26.4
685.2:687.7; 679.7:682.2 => 27.3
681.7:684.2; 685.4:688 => 27.6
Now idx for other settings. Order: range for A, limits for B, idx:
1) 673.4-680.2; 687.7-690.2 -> 1.07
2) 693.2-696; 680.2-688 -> 0.91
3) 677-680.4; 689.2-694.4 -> 1.03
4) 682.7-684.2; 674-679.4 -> 1.03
